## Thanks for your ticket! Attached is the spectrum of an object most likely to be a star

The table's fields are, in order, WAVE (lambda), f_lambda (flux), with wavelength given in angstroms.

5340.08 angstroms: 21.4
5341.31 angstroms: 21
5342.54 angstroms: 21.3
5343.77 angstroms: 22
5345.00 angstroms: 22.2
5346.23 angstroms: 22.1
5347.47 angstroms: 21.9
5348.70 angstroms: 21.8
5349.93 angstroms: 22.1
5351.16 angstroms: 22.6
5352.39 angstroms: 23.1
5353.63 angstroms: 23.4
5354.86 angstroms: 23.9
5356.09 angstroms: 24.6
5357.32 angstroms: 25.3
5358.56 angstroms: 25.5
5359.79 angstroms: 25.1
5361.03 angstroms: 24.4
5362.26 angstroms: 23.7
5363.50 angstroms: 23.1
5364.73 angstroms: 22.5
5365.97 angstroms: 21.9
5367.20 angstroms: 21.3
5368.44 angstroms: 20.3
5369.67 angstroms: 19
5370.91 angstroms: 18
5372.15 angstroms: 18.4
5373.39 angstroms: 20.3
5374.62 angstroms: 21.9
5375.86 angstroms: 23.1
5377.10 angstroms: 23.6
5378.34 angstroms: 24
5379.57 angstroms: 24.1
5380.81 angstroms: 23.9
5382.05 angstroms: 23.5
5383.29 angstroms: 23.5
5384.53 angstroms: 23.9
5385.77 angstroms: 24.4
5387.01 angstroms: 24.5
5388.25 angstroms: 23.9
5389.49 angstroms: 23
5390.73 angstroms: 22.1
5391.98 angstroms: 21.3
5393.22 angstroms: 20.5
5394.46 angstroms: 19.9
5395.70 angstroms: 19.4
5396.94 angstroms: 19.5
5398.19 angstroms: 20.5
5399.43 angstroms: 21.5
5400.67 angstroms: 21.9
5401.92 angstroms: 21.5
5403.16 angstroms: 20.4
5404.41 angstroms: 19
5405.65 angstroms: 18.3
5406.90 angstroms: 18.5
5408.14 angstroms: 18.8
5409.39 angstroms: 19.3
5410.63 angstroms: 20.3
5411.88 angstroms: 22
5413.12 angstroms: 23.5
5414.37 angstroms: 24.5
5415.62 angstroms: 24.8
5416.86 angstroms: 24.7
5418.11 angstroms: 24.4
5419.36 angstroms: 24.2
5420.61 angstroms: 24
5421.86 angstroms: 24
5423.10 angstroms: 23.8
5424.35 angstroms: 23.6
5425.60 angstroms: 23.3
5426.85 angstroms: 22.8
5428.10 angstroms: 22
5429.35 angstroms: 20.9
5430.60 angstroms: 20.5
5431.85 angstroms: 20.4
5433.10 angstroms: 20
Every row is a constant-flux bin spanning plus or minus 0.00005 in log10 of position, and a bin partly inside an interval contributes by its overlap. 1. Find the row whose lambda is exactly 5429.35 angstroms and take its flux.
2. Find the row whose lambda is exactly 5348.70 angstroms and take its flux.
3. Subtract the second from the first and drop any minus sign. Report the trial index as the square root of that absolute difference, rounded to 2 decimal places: 0.95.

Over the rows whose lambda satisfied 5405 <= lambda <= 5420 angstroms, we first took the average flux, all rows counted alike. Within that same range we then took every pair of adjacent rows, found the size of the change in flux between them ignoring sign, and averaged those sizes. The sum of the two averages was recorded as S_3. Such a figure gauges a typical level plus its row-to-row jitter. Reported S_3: 22.59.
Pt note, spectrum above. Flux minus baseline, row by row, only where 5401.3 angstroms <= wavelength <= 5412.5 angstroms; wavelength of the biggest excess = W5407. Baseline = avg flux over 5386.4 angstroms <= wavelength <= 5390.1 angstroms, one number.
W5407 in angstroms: 5411.88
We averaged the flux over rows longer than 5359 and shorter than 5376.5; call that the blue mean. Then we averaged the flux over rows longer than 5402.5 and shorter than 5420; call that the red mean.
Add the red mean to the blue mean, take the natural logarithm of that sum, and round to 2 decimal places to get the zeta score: 3.77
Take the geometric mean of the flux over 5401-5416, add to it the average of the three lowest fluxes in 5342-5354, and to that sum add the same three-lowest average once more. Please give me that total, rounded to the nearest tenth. 64.1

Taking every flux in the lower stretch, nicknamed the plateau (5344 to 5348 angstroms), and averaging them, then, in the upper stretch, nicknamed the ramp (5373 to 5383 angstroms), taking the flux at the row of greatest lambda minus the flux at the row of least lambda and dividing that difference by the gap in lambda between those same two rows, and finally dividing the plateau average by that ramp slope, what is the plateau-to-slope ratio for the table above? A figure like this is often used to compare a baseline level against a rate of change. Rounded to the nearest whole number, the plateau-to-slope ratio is 60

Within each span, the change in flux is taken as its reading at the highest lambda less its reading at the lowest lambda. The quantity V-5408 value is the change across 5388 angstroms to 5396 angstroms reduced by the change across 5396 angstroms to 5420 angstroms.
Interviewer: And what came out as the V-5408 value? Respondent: -9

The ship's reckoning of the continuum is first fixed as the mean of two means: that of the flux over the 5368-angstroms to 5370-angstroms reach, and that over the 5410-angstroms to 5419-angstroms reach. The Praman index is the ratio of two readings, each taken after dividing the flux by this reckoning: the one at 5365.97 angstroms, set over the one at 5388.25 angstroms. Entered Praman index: 0.92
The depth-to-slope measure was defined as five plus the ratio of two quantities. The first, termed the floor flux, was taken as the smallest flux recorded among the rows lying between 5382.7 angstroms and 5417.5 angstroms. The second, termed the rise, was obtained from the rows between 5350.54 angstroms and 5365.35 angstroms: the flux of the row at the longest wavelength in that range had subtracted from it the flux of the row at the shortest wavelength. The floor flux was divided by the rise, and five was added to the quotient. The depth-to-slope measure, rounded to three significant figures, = -178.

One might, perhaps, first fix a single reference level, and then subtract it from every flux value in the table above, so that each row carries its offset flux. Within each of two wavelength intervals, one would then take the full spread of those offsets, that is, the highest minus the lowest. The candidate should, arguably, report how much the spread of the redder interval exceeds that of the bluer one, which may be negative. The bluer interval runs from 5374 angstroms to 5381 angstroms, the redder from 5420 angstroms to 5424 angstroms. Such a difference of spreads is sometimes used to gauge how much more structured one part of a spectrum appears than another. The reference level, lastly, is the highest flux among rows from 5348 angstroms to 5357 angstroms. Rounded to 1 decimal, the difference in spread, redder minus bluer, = -2.0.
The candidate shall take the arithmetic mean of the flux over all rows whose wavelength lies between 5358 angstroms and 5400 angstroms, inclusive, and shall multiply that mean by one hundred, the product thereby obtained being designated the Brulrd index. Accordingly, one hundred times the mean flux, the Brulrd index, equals 2222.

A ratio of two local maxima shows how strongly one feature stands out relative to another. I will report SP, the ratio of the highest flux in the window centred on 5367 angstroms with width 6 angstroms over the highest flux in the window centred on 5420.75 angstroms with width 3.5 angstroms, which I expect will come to 0.93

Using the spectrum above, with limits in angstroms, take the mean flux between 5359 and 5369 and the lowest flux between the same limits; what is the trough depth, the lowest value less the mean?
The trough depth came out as -2.5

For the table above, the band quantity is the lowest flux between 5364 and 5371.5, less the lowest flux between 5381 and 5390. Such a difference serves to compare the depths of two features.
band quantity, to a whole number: -5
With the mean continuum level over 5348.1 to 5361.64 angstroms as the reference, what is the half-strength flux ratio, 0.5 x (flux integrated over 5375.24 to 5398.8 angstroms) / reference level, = 11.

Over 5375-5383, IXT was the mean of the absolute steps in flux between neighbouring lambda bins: 0.32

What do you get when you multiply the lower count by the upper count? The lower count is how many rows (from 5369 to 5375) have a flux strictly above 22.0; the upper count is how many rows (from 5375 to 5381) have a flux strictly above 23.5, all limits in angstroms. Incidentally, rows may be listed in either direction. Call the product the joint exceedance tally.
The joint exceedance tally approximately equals 0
